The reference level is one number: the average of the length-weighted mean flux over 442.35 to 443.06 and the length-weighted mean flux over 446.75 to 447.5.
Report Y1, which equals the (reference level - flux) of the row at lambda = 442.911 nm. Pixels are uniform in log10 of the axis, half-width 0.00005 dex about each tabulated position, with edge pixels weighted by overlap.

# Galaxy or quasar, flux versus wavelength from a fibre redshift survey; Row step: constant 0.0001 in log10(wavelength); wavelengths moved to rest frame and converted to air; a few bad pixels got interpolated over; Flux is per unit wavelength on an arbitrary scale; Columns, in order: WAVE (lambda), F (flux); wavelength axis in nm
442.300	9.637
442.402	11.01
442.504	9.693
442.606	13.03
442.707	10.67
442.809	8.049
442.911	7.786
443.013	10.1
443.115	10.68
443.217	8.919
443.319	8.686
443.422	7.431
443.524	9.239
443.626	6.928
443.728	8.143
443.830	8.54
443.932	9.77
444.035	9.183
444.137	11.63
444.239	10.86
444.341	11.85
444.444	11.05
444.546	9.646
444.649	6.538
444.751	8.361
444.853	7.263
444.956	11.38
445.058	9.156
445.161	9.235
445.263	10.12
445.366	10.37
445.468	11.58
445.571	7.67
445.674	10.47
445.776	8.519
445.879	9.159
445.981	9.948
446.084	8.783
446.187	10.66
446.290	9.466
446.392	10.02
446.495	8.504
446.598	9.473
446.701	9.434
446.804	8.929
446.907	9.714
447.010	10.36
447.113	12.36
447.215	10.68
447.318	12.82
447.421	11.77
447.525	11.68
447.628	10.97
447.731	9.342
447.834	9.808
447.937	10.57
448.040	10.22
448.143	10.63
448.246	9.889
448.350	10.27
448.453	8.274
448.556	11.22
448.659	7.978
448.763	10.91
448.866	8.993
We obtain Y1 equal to 2.7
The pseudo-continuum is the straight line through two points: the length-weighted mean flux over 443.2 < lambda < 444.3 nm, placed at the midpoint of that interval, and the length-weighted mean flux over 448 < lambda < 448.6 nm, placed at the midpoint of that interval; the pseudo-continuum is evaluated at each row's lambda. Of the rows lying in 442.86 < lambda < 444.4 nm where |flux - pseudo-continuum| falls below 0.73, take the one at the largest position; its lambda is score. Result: 444.035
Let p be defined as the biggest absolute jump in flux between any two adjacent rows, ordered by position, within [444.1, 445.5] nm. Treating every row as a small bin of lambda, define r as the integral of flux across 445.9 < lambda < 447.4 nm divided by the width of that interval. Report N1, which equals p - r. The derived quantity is -6.0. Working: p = 4.1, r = 10.1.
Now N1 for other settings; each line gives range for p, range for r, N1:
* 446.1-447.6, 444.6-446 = -7.1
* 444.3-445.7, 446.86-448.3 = -6.7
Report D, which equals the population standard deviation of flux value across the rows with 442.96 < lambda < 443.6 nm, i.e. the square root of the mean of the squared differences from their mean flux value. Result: 1.04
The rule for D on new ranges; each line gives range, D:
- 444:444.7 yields 1.72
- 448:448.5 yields 0.83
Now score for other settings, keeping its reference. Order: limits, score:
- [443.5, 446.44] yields 446.392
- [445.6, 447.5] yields 447.010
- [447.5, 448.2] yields 448.143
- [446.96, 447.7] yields 447.010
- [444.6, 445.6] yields 445.263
